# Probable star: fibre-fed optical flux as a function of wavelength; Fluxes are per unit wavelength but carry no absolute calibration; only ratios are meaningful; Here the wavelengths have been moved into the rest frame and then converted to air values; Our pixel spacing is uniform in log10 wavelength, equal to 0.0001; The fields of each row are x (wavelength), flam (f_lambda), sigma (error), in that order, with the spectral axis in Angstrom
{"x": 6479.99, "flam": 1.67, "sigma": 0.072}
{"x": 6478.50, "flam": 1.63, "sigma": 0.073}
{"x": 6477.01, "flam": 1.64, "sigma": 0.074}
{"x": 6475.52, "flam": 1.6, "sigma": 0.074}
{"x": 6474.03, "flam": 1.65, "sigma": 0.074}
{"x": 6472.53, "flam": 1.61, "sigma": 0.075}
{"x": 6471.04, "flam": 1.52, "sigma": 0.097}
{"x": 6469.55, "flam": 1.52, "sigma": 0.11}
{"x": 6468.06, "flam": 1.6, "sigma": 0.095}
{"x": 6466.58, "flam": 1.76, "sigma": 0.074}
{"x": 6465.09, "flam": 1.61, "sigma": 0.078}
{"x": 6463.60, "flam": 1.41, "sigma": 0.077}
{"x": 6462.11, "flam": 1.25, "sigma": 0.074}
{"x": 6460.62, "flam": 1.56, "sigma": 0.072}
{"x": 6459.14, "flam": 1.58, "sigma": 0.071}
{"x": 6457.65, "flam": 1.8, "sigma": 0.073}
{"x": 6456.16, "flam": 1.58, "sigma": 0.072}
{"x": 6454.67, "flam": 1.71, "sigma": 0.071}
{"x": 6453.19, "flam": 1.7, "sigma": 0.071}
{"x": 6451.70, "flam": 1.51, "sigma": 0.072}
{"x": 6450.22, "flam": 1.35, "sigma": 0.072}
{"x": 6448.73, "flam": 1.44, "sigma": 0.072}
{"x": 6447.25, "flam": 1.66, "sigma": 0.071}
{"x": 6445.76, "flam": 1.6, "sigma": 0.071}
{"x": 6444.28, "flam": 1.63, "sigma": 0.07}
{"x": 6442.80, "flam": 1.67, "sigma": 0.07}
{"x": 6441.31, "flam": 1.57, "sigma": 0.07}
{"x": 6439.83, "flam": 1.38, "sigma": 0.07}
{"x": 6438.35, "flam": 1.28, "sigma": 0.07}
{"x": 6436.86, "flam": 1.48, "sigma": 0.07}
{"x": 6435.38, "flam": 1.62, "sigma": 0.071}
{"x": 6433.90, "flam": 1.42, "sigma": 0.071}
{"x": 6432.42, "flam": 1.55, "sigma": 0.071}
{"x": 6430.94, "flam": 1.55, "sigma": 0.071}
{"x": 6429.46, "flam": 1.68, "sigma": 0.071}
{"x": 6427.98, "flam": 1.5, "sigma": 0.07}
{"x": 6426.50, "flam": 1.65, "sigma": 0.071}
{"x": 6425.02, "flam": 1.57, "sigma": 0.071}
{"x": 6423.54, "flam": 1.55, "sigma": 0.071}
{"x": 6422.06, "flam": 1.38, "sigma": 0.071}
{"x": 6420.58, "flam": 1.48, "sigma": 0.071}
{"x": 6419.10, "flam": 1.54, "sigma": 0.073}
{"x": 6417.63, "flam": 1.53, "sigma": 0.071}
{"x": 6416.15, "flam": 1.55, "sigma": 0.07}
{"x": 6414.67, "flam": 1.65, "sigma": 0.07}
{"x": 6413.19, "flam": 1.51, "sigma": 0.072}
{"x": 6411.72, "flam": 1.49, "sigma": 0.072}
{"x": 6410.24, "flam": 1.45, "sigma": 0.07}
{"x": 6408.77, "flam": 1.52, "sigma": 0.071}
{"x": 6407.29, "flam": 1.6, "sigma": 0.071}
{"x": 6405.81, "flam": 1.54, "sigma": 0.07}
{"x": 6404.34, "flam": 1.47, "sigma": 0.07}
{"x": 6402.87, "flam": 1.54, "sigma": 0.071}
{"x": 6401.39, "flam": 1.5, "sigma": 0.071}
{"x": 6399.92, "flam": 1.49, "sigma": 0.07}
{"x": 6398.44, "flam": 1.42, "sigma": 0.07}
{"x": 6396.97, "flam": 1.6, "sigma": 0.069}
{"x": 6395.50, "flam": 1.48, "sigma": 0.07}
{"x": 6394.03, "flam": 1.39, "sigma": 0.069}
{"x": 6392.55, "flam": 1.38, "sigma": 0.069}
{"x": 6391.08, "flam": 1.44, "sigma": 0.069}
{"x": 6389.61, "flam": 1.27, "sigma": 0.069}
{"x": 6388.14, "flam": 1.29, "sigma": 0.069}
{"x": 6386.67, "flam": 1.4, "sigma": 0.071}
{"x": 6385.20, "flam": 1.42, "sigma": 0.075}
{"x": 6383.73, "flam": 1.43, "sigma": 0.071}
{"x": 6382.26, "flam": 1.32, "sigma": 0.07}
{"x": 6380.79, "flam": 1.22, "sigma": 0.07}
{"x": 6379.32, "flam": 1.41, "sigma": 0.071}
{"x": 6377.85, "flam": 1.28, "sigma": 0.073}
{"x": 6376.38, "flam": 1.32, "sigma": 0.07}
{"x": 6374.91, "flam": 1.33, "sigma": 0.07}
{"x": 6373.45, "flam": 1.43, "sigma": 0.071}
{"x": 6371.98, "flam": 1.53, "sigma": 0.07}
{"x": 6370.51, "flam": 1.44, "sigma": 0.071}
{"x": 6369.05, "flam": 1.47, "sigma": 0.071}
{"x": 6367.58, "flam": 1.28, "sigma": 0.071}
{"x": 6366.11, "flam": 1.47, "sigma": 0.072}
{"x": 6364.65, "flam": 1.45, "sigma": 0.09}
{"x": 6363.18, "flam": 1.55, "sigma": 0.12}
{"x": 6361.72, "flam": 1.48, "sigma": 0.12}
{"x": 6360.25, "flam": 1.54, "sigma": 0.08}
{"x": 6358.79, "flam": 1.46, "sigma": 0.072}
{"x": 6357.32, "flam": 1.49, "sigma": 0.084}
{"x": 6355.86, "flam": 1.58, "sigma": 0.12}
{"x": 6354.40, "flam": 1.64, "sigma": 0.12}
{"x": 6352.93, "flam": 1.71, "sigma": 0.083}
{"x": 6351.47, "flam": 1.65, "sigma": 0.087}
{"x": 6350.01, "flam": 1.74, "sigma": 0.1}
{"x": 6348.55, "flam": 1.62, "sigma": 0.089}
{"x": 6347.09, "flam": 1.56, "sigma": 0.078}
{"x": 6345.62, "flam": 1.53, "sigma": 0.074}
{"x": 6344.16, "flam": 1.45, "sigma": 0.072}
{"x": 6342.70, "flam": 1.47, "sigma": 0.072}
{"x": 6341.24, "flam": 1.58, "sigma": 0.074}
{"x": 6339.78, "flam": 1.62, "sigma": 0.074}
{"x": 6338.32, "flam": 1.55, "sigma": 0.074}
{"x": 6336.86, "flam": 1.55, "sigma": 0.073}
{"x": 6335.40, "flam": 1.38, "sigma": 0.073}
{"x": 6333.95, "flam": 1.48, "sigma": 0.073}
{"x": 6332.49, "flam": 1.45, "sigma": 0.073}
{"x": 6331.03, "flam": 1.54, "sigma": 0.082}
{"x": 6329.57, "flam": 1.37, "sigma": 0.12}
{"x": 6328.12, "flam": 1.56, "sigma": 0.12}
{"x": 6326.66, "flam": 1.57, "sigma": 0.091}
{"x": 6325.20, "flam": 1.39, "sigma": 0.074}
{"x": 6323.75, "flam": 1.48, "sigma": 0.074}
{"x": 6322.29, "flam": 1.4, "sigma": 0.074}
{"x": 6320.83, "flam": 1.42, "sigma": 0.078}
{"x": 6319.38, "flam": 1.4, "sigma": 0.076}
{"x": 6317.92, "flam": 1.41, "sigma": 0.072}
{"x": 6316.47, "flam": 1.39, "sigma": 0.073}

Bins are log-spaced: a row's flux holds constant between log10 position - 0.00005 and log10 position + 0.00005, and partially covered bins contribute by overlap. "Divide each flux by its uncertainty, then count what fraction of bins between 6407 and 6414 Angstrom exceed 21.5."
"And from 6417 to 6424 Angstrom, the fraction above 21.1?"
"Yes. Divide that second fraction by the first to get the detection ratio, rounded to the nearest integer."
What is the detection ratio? 2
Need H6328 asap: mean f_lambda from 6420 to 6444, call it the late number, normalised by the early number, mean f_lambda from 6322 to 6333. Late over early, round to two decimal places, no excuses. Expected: 1.03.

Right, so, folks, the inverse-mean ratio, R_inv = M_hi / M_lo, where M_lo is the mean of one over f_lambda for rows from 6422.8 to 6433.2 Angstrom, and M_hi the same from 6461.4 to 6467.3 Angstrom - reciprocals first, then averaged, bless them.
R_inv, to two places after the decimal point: 1.06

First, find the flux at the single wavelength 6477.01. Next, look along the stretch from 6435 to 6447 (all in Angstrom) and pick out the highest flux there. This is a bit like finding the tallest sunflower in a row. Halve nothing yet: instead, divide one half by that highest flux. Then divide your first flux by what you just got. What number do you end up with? 5.5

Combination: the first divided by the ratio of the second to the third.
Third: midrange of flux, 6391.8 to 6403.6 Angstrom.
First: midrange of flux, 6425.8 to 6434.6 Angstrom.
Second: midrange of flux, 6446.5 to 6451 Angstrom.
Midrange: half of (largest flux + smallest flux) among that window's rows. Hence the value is 1.53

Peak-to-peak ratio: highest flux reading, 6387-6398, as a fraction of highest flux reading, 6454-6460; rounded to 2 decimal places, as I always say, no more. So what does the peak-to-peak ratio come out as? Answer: 0.89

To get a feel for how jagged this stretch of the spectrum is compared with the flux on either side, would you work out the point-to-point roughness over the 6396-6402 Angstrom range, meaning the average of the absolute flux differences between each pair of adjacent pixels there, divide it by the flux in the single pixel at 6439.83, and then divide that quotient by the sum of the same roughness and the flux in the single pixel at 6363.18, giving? 0.038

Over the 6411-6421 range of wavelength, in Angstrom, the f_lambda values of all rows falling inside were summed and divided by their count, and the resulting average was 1.54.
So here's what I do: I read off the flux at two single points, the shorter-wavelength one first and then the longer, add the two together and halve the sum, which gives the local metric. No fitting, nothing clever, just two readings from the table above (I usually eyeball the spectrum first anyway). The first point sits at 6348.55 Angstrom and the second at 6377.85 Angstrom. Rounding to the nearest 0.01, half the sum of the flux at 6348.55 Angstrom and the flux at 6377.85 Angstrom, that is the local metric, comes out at 1.45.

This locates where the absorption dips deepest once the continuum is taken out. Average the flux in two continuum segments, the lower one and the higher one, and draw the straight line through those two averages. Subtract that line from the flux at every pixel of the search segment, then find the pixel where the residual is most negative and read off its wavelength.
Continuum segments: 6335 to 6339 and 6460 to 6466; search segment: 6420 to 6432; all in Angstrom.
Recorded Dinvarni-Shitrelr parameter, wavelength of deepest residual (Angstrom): 6422.06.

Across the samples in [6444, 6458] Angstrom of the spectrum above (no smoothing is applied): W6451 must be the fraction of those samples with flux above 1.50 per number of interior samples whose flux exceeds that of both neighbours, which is 0.40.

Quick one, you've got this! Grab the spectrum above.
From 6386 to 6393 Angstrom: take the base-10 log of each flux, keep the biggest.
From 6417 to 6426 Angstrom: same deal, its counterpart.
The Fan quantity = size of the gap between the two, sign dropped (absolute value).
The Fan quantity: 0.038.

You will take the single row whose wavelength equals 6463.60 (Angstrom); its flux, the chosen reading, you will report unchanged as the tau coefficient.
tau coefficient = 1.41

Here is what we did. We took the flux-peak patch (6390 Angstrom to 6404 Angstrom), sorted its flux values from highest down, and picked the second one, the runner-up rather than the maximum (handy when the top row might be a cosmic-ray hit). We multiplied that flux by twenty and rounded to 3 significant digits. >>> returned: 30.8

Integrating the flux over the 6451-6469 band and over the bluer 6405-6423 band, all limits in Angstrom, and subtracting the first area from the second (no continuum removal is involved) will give -1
